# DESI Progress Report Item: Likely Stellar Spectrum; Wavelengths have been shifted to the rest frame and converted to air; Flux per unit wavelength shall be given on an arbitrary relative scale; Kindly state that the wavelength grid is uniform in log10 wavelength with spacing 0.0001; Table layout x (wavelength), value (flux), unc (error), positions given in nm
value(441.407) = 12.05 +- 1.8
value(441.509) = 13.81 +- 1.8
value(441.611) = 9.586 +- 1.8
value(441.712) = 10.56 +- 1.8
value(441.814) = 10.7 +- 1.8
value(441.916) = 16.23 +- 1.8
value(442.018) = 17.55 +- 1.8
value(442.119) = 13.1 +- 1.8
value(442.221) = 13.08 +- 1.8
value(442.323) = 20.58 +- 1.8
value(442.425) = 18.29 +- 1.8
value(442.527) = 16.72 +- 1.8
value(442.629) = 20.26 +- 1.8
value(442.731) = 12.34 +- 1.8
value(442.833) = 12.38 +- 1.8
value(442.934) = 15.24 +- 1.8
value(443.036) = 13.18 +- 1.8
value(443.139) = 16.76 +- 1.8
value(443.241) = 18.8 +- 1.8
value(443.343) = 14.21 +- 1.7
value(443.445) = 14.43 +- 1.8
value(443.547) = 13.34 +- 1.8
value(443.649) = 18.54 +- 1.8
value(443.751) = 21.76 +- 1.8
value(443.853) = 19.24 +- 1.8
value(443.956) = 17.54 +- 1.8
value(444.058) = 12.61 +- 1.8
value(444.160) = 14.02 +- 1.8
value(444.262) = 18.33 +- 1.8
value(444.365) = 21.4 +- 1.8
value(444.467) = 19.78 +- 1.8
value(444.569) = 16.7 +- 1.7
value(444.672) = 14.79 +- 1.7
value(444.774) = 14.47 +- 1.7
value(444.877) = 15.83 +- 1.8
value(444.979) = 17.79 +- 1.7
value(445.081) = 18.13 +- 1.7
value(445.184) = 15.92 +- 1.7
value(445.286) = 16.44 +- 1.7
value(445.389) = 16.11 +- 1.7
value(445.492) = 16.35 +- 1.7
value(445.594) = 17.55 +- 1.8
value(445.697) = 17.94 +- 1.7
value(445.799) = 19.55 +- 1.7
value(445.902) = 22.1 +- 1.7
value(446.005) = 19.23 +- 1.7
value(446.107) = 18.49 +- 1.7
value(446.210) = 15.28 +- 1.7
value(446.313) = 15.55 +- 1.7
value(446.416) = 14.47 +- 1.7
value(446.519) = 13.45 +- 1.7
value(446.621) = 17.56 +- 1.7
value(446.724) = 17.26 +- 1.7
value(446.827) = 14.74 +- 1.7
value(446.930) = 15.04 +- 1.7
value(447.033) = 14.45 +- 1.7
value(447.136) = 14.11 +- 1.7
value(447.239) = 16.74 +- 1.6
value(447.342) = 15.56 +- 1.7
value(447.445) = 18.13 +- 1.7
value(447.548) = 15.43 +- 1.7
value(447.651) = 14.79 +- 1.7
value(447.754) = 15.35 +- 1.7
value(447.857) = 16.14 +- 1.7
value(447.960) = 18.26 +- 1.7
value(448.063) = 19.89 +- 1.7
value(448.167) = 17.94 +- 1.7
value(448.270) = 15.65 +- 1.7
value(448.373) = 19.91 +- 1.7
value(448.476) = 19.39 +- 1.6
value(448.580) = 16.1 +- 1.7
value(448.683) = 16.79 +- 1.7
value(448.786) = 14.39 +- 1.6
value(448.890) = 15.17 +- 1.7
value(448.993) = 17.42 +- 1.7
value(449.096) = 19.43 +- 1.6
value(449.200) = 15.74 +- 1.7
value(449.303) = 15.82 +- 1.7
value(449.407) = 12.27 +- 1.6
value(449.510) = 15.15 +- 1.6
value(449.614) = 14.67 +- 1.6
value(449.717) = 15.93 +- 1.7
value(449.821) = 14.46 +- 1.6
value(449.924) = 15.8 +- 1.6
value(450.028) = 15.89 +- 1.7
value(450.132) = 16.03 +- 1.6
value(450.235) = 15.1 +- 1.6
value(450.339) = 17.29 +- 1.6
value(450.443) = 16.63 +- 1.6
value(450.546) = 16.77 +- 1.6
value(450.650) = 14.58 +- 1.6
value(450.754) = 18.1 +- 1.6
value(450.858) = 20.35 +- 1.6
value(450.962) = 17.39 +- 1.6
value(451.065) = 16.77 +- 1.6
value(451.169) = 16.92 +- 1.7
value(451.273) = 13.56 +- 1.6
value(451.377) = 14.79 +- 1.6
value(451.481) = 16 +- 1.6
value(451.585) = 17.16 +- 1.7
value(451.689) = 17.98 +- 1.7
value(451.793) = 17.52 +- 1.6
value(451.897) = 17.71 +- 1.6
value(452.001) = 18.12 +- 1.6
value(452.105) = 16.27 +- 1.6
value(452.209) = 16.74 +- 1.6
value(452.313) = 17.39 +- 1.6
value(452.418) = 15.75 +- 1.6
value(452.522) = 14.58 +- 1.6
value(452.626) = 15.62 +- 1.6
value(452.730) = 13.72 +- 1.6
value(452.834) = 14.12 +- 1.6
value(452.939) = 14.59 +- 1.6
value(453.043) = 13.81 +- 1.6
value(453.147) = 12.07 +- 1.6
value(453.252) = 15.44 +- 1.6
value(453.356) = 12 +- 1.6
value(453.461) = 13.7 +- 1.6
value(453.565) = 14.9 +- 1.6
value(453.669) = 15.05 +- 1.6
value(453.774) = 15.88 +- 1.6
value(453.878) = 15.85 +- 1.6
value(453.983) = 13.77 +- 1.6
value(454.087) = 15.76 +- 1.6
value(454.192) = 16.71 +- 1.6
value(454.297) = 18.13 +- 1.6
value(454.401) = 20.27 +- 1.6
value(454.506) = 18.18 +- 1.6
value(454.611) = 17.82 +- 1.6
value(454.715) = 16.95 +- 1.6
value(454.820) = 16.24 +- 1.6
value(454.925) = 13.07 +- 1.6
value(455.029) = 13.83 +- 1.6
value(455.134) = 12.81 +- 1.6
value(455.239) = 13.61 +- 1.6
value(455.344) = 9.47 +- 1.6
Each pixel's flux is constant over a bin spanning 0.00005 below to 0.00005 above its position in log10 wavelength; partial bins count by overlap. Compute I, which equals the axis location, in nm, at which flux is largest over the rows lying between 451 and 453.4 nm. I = 452.001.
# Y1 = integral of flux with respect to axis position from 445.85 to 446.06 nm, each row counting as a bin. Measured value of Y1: 4.3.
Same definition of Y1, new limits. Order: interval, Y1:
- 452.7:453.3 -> 8.4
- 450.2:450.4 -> 3.3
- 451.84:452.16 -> 5.6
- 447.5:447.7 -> 3.0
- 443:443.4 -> 6.3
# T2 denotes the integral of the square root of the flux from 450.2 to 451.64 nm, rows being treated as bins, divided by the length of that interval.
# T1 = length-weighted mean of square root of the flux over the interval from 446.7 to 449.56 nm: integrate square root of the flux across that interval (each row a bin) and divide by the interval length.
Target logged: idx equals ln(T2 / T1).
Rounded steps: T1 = 4.03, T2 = 4.06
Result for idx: 0.01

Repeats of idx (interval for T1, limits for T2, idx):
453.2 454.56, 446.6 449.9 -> 0.01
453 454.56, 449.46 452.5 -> 0.03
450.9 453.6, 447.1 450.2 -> 0.02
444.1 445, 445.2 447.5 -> -0.01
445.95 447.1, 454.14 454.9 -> 0.05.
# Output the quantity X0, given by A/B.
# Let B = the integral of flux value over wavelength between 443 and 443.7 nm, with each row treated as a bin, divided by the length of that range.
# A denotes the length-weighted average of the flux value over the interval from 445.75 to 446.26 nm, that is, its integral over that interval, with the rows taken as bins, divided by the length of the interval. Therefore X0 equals 1.21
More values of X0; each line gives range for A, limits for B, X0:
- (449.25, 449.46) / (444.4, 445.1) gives 0.84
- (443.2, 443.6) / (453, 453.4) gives 1.13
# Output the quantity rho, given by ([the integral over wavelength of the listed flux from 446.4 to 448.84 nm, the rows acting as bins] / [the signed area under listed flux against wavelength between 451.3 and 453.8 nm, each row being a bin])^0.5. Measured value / 1.02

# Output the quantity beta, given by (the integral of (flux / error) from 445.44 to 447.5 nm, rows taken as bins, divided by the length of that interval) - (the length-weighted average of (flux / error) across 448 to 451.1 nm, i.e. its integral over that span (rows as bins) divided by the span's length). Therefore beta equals -0.3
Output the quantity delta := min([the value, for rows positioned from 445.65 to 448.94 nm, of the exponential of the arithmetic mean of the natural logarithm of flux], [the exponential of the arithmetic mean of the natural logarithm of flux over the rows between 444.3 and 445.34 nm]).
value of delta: 16.6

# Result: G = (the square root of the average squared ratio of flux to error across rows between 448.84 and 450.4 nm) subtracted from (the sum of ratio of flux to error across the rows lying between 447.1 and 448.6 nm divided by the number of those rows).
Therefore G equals 0.37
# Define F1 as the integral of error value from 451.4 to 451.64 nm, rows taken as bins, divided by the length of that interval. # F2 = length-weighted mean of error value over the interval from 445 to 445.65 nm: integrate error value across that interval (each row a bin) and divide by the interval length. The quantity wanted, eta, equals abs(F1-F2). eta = 0.071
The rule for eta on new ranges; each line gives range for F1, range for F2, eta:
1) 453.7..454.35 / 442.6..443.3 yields 0.199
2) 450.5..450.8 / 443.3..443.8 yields 0.186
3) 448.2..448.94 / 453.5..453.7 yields 0.065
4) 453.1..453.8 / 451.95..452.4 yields 0.001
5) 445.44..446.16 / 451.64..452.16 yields 0.094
